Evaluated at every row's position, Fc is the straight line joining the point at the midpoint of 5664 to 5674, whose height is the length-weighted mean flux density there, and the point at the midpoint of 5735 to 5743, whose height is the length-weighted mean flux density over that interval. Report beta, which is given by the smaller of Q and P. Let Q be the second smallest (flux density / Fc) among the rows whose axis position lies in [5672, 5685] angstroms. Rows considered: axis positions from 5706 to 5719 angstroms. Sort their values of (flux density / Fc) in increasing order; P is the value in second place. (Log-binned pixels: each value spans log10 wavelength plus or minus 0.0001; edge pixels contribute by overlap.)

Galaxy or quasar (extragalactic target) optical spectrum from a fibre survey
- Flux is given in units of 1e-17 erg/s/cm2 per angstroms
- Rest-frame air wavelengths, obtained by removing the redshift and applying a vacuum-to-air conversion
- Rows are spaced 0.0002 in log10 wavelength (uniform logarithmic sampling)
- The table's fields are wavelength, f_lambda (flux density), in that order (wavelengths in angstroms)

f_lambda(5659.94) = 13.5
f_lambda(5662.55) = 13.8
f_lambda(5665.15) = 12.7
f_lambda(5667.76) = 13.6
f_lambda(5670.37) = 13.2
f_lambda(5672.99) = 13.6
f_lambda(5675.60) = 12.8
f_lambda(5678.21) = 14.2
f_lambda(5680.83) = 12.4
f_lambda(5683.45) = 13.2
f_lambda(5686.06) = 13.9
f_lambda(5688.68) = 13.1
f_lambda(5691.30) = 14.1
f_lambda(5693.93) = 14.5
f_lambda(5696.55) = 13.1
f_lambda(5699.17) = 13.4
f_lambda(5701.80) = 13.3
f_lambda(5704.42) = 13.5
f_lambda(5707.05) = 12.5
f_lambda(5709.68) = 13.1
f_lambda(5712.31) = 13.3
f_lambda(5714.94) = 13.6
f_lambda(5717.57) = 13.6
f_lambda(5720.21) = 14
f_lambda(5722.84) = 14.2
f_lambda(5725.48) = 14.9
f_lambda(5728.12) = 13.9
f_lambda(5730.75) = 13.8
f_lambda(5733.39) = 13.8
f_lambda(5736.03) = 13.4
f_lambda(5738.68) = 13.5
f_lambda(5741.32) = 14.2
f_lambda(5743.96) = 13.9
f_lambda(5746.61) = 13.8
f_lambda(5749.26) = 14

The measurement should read 0.962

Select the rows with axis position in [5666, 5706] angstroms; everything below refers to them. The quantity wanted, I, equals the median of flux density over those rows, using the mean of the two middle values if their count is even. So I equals 13.4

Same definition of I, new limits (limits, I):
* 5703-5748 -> 13.8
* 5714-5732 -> 13.9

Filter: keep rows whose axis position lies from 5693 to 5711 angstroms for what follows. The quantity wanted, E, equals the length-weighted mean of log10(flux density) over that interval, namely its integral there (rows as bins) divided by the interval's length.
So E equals 1.12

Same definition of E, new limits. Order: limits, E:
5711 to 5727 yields 1.14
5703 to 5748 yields 1.14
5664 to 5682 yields 1.12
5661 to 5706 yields 1.13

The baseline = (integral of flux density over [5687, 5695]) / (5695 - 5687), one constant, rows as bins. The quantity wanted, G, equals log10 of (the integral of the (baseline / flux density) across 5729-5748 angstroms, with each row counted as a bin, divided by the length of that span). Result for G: 0.0030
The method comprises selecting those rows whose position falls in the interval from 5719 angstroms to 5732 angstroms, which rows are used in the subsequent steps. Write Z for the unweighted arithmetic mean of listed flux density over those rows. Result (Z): 14.2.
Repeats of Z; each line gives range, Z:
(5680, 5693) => 13.3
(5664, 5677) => 13.2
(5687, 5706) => 13.6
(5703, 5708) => 13.0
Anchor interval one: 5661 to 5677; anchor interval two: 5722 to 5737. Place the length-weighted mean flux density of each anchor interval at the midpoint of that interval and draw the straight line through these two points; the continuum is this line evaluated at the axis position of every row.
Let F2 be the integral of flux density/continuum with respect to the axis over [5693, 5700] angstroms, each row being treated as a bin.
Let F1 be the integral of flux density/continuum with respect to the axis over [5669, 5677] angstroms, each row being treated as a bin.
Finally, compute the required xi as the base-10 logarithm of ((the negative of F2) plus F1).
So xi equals -0.04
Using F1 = 7.92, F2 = 7.02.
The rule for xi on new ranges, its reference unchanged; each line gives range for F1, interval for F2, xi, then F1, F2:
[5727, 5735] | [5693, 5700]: -0.06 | 7.89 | 7.02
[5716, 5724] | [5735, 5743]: -0.62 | 8.01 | 7.77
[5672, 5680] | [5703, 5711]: -0.34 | 8.05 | 7.59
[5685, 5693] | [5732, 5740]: -0.39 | 8.11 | 7.70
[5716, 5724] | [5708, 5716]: -0.51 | 8.01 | 7.70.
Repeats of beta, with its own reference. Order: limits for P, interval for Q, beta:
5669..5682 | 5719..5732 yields 0.962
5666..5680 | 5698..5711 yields 0.968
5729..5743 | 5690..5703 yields 0.984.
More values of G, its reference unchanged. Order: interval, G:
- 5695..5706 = 0.0175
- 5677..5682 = 0.0195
